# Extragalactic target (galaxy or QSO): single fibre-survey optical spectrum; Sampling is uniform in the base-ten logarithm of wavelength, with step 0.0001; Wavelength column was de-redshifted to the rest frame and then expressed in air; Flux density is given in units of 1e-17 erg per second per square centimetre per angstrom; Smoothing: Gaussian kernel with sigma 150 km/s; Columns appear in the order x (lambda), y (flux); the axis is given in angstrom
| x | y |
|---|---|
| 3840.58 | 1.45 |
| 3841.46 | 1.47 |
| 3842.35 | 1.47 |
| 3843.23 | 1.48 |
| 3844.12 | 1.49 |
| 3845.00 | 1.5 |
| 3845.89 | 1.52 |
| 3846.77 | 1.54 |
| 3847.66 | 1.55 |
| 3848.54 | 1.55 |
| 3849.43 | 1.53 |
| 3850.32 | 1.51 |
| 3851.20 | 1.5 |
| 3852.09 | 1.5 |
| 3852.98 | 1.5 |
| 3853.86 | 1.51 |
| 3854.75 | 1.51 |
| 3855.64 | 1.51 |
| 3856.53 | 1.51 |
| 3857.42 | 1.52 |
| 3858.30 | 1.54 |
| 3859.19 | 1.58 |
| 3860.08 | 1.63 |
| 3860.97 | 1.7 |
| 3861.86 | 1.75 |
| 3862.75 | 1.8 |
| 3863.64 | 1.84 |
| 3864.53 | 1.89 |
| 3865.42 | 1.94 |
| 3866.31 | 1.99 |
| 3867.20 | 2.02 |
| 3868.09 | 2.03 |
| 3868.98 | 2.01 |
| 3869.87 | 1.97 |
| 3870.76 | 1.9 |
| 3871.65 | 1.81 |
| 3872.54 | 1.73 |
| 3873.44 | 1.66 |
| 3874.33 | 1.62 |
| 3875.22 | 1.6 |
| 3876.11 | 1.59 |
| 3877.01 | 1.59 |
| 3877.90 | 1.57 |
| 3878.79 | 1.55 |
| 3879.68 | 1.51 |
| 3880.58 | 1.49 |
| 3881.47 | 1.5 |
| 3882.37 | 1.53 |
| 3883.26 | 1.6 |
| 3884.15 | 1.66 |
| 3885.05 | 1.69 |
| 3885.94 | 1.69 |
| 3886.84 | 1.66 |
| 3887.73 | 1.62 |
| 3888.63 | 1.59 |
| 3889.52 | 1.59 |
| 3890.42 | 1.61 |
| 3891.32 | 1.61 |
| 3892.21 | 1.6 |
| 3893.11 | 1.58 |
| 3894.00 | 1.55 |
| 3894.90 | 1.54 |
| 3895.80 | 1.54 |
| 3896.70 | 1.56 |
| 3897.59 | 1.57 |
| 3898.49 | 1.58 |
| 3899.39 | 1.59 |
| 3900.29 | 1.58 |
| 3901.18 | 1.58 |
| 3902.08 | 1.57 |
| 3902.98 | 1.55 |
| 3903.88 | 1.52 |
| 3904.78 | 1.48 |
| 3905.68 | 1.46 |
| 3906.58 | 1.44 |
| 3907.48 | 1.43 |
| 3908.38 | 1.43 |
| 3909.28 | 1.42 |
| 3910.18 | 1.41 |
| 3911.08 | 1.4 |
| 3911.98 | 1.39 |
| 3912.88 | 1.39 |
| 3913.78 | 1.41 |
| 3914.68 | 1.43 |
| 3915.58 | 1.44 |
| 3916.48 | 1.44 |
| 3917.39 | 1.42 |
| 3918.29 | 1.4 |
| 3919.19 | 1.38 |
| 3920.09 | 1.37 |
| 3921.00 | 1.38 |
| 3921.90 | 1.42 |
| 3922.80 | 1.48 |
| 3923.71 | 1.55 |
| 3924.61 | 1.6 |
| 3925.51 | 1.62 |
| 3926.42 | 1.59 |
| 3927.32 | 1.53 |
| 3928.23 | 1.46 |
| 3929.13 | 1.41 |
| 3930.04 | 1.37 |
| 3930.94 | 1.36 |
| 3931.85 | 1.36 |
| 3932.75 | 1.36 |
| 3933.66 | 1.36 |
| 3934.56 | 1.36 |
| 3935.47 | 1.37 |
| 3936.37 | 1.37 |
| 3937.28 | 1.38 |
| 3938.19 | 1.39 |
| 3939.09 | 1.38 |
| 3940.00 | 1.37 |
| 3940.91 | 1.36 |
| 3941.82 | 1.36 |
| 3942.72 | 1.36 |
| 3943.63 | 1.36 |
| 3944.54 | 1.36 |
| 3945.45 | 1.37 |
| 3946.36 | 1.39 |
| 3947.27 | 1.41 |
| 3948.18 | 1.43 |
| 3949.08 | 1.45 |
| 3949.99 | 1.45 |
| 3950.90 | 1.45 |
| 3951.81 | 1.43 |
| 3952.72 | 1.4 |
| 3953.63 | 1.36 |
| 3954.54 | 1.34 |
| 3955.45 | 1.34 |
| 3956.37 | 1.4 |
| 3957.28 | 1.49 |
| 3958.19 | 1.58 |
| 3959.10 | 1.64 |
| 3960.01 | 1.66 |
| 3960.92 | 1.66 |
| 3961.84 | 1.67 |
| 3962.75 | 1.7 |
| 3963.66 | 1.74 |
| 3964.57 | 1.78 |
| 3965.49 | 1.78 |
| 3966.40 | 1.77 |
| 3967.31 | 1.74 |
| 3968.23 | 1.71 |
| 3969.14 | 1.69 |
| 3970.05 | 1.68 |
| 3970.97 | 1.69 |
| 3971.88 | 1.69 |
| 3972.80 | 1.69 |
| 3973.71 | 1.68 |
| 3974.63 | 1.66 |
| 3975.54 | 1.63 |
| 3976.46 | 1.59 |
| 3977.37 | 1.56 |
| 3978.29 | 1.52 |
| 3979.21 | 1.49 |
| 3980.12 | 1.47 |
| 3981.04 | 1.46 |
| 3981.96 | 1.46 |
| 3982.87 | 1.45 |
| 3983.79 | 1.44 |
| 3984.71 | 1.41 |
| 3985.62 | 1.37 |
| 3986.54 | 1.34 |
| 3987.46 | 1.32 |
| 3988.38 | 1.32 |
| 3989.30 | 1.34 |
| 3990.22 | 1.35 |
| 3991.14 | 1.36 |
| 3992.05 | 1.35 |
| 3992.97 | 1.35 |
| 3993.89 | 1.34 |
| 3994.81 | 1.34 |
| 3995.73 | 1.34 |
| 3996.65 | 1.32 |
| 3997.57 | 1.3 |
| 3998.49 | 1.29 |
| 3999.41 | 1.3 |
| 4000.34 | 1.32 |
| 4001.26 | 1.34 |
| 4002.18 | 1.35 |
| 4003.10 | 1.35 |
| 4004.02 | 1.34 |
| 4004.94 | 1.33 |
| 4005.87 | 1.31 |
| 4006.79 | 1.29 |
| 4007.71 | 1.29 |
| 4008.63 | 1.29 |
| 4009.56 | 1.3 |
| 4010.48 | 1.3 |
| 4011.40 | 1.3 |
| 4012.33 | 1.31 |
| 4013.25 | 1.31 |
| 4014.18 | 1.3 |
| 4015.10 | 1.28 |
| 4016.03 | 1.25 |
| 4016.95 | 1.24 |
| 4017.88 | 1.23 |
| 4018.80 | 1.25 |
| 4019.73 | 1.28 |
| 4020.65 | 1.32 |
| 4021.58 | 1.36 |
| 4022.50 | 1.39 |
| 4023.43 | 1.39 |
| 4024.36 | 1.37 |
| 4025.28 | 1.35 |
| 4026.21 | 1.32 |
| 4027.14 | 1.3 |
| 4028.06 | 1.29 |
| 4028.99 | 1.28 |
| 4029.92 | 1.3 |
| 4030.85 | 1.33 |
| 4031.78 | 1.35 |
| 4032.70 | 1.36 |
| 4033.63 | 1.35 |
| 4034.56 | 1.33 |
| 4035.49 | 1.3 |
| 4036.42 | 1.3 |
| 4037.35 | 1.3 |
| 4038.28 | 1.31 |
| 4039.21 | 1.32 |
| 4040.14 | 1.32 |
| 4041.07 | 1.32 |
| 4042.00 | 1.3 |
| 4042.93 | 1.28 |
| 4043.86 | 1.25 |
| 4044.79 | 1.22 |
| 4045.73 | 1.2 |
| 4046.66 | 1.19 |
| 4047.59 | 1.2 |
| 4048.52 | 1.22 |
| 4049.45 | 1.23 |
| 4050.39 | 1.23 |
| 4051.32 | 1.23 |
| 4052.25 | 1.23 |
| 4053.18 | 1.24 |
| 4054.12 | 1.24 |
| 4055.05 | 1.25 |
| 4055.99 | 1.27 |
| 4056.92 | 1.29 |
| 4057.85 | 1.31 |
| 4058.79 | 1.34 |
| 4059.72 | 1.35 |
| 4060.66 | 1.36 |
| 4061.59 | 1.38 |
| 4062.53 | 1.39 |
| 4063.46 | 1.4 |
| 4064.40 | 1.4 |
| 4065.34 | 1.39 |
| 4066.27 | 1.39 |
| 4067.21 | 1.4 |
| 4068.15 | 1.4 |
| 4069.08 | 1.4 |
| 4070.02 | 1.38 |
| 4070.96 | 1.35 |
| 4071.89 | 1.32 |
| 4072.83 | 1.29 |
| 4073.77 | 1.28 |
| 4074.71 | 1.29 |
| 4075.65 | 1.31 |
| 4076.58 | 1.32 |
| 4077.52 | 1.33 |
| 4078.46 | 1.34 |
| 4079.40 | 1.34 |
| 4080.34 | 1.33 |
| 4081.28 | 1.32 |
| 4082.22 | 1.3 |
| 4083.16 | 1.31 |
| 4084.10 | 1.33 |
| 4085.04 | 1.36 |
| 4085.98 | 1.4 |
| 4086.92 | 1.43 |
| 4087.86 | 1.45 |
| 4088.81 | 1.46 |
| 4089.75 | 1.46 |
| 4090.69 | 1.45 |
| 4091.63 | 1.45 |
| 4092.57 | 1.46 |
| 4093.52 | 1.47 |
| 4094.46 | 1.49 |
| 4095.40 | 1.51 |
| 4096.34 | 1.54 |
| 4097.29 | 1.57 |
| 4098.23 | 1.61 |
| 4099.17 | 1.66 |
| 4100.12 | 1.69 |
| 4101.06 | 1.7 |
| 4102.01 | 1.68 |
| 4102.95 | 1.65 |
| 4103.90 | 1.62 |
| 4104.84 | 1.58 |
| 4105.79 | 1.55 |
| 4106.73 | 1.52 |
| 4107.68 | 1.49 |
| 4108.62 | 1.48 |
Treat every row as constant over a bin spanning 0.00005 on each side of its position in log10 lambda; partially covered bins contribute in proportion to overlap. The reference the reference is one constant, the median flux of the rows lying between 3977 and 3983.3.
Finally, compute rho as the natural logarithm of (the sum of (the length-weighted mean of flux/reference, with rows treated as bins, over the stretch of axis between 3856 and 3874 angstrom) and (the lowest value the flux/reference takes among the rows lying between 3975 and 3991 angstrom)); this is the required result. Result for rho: 0.749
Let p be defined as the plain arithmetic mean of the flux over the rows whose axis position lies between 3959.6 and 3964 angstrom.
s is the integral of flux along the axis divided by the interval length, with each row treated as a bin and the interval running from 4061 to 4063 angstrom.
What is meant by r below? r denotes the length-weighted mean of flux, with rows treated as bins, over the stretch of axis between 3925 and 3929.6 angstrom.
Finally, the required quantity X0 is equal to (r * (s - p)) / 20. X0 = -0.023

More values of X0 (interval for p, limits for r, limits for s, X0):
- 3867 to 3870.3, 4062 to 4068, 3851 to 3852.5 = -0.036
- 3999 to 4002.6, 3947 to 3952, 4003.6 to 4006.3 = 0.000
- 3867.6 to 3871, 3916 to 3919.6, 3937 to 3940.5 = -0.042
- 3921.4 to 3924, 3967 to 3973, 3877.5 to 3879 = 0.007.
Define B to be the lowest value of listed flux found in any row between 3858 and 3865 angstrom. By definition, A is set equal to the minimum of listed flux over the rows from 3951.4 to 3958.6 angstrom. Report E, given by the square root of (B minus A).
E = 0.45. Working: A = 1.34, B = 1.54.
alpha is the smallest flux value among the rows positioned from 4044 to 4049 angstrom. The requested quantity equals 1.19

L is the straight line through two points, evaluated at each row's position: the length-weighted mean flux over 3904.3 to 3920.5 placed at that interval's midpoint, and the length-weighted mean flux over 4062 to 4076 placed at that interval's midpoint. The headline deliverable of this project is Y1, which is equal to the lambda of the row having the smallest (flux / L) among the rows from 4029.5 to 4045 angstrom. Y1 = 4044.79 angstrom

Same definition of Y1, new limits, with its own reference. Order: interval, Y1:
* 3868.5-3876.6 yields 3876.11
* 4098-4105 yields 4104.84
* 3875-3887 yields 3880.58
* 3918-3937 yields 3930.94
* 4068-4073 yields 4072.83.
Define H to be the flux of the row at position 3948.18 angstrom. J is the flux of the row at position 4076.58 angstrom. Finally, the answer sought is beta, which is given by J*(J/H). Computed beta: 1.2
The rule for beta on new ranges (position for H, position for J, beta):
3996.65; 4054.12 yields 1.2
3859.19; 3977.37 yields 1.5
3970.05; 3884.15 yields 1.6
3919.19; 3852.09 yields 1.6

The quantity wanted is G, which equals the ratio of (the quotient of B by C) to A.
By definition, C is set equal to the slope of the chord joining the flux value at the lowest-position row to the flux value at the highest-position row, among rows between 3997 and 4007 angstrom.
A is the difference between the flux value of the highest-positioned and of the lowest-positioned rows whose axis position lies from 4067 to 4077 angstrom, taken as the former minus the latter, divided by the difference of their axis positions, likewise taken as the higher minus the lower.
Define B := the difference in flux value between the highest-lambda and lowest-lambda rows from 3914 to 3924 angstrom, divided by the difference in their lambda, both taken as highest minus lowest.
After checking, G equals 1435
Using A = -0.009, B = 0.013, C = -0.001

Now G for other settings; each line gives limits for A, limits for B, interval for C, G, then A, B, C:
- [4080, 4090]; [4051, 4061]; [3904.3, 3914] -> -130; 0.014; 0.014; -0.008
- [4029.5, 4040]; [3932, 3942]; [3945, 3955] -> 0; 0.002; 0.000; -0.003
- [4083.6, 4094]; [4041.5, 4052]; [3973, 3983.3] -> 20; 0.015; -0.008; -0.025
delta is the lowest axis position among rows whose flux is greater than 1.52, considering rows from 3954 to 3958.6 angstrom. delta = 3958.19 angstrom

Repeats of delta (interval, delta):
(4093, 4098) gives 4096.34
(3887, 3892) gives 3887.73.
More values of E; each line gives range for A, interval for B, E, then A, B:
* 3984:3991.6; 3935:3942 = 0.20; 1.32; 1.36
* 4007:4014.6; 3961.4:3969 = 0.62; 1.29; 1.67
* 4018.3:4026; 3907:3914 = 0.37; 1.25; 1.39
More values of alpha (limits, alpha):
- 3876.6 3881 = 1.49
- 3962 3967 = 1.7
